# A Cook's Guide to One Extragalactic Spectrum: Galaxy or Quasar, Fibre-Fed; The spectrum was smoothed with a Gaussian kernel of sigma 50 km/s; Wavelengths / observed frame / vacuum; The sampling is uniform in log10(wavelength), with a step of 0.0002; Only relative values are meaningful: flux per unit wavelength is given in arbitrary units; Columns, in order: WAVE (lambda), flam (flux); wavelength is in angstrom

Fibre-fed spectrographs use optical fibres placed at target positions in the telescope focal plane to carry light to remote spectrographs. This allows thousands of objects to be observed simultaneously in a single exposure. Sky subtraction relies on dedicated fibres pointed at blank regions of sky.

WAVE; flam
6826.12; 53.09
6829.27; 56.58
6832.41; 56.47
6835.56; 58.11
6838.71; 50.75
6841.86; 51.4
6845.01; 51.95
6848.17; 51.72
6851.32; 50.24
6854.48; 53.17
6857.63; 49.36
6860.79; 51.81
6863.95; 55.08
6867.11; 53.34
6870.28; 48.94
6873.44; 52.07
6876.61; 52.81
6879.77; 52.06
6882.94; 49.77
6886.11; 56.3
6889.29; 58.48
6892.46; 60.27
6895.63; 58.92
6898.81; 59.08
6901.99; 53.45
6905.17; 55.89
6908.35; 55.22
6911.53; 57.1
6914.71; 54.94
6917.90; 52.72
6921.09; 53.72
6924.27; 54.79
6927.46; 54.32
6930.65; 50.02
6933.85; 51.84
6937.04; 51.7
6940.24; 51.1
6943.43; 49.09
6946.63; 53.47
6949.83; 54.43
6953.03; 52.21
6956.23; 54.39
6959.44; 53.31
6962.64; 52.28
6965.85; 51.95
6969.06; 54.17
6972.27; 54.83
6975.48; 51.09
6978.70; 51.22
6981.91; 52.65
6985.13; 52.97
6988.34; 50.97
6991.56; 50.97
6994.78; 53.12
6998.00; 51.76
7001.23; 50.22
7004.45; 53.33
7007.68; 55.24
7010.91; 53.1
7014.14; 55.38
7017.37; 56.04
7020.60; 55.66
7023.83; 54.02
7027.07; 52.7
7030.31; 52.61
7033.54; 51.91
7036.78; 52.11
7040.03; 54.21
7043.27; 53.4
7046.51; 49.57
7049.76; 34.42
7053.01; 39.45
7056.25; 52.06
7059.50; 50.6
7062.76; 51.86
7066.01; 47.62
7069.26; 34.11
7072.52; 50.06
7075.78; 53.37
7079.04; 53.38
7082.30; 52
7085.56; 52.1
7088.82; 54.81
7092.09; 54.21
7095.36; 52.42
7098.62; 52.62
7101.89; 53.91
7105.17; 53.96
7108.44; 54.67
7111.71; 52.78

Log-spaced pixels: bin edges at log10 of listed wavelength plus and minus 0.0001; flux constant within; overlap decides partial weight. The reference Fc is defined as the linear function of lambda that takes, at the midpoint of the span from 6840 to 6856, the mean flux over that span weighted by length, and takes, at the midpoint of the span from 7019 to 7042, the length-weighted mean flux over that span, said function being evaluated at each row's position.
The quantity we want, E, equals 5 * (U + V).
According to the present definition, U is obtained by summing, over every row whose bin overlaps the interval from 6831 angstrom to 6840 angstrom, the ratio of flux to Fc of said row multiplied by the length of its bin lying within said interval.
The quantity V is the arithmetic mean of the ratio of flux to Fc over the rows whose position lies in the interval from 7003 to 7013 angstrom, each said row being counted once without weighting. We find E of 53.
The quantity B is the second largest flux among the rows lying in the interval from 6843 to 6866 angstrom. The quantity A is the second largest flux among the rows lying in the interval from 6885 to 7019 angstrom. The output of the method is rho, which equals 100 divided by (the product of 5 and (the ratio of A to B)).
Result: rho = 18.0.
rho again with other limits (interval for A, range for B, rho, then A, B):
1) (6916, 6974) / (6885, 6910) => 21.6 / 54.79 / 59.08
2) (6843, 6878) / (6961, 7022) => 20.9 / 53.34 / 55.66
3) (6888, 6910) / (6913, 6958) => 18.5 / 59.08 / 54.79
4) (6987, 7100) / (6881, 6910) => 21.2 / 55.66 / 59.08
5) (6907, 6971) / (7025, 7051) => 19.3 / 55.22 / 53.4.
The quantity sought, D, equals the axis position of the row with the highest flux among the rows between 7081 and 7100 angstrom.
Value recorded 7088.82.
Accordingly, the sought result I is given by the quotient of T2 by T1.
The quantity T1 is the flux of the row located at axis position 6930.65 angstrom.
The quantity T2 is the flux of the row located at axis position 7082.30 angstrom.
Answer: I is 1.04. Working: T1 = 50.02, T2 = 52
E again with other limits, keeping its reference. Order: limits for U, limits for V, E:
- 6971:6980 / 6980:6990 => 49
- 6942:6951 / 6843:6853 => 50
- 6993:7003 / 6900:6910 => 54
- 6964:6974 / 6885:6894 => 56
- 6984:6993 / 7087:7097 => 49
